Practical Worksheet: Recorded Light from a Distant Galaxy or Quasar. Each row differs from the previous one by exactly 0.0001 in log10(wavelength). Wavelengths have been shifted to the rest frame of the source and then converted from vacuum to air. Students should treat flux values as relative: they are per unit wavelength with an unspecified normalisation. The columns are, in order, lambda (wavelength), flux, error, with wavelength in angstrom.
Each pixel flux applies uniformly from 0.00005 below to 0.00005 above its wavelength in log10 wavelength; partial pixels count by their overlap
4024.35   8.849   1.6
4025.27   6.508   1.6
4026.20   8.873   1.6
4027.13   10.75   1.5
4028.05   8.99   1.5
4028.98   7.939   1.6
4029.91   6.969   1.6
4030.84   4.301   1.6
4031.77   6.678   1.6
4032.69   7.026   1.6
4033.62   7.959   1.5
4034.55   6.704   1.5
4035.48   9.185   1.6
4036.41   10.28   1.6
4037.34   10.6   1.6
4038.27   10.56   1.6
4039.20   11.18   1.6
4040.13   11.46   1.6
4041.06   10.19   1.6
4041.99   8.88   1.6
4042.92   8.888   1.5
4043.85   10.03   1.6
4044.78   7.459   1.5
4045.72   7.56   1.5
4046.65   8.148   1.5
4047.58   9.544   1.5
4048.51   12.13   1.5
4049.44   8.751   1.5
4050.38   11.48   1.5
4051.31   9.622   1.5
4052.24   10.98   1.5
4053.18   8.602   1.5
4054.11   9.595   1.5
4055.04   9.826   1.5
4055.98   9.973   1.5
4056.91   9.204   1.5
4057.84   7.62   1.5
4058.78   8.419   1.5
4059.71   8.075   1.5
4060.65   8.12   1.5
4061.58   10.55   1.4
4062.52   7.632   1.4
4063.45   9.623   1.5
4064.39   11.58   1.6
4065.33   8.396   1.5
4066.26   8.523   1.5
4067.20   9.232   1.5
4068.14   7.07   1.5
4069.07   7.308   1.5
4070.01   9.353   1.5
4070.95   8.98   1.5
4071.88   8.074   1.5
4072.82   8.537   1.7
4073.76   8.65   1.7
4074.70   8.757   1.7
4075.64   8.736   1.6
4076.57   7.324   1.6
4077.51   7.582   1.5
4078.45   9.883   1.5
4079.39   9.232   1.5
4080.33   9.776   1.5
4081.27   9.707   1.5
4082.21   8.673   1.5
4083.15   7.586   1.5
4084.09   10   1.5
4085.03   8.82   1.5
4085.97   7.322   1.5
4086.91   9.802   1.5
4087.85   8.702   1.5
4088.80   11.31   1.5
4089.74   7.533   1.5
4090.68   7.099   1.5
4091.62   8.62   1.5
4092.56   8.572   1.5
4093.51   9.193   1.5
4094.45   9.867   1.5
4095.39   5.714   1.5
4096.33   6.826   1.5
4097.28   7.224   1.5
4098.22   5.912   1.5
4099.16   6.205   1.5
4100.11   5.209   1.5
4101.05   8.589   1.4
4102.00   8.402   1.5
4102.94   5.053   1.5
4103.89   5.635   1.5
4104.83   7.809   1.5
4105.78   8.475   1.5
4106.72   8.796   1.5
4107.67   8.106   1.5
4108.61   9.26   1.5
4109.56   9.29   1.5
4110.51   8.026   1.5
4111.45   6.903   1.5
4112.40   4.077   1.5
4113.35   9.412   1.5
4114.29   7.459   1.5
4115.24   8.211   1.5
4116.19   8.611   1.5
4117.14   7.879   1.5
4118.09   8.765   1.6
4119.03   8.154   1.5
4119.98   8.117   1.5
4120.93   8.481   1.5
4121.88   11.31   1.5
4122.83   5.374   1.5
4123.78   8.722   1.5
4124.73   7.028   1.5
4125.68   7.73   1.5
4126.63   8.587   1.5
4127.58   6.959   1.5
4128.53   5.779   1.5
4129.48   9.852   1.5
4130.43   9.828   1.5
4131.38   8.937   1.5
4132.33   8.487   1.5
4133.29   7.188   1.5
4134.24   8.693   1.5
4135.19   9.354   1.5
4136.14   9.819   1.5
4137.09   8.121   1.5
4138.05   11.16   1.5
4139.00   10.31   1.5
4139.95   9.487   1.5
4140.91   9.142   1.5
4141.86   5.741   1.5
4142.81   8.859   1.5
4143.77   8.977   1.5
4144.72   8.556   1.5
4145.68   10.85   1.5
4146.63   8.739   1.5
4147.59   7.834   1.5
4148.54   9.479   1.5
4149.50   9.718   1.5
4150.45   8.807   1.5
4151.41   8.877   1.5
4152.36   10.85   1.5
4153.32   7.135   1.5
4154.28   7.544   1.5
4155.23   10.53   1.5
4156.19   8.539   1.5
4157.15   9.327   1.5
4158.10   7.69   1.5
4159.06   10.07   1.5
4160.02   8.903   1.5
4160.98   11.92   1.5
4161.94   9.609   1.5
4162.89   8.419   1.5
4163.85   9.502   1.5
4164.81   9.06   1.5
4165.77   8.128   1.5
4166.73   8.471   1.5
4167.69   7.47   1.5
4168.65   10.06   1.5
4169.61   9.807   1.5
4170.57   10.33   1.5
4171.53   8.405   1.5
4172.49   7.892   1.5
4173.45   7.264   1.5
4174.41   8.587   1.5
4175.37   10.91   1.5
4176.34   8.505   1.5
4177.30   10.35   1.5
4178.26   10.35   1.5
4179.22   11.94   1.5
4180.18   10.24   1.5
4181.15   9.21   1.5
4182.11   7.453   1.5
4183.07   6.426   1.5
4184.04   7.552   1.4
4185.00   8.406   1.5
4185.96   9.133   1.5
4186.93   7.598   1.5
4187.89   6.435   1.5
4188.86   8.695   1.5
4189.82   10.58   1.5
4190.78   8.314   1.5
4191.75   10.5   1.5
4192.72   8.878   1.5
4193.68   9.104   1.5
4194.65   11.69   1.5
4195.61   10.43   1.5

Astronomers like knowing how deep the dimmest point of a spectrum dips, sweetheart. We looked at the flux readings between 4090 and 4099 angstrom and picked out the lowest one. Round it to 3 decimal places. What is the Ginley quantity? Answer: 5.714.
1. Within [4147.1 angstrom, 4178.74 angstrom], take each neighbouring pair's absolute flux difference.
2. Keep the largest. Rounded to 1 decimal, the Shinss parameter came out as 3.7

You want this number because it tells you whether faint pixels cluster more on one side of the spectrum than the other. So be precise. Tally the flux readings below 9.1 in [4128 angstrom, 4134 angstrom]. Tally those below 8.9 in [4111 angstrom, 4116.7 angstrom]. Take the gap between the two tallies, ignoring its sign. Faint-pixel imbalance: 1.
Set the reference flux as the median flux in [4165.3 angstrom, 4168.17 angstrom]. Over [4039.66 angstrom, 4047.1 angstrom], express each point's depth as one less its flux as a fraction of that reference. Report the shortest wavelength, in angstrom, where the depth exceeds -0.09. 4044.78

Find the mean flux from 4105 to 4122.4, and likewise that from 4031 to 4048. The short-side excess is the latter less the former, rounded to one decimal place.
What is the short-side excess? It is 0.7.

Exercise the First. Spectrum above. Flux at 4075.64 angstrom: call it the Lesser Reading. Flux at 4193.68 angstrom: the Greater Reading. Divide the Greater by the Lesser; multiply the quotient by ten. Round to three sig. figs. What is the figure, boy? 10.4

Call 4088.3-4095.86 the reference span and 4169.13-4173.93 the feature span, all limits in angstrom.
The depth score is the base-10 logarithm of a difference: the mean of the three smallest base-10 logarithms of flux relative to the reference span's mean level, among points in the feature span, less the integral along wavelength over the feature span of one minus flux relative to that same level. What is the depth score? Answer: -0.97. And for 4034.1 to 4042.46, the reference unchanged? 0.14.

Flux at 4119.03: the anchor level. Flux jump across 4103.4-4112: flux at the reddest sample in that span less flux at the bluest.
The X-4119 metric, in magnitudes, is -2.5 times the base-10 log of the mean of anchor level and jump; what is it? -1.7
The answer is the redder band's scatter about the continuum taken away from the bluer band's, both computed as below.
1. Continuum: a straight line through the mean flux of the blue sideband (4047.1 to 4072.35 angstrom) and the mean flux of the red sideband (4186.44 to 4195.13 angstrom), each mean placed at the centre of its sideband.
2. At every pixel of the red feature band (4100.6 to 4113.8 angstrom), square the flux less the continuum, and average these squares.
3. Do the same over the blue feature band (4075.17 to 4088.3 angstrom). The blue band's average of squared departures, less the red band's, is -3.6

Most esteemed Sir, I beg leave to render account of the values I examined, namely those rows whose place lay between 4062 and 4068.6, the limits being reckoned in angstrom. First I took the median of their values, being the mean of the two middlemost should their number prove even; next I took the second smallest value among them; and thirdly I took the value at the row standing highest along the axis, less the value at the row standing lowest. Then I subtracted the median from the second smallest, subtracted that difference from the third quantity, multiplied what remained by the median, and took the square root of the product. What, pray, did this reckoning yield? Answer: 2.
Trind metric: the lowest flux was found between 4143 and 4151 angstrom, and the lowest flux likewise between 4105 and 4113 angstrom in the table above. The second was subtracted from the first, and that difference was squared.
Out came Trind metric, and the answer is 14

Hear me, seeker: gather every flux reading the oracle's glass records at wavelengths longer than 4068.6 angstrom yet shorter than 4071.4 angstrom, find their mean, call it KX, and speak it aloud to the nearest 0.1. 8.5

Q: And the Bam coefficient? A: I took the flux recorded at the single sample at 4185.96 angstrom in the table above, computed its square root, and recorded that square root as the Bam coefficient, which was 3.0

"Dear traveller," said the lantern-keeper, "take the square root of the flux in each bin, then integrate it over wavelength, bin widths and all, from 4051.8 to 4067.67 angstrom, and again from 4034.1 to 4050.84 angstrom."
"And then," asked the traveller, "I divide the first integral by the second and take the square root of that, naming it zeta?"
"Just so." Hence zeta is 0.96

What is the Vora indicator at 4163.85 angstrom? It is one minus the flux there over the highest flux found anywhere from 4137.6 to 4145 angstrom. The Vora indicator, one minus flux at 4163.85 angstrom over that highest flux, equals 0.15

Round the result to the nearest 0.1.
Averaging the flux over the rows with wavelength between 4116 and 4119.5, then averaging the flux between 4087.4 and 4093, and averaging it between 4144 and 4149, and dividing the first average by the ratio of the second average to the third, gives 8.8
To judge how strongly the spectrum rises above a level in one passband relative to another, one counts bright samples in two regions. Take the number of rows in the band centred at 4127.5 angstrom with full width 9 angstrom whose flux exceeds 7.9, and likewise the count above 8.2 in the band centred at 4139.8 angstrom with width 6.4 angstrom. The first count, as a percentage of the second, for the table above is 100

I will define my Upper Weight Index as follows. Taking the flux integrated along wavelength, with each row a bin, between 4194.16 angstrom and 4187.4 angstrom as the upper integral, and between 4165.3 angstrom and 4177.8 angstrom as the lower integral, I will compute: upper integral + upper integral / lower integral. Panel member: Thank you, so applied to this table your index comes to 61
